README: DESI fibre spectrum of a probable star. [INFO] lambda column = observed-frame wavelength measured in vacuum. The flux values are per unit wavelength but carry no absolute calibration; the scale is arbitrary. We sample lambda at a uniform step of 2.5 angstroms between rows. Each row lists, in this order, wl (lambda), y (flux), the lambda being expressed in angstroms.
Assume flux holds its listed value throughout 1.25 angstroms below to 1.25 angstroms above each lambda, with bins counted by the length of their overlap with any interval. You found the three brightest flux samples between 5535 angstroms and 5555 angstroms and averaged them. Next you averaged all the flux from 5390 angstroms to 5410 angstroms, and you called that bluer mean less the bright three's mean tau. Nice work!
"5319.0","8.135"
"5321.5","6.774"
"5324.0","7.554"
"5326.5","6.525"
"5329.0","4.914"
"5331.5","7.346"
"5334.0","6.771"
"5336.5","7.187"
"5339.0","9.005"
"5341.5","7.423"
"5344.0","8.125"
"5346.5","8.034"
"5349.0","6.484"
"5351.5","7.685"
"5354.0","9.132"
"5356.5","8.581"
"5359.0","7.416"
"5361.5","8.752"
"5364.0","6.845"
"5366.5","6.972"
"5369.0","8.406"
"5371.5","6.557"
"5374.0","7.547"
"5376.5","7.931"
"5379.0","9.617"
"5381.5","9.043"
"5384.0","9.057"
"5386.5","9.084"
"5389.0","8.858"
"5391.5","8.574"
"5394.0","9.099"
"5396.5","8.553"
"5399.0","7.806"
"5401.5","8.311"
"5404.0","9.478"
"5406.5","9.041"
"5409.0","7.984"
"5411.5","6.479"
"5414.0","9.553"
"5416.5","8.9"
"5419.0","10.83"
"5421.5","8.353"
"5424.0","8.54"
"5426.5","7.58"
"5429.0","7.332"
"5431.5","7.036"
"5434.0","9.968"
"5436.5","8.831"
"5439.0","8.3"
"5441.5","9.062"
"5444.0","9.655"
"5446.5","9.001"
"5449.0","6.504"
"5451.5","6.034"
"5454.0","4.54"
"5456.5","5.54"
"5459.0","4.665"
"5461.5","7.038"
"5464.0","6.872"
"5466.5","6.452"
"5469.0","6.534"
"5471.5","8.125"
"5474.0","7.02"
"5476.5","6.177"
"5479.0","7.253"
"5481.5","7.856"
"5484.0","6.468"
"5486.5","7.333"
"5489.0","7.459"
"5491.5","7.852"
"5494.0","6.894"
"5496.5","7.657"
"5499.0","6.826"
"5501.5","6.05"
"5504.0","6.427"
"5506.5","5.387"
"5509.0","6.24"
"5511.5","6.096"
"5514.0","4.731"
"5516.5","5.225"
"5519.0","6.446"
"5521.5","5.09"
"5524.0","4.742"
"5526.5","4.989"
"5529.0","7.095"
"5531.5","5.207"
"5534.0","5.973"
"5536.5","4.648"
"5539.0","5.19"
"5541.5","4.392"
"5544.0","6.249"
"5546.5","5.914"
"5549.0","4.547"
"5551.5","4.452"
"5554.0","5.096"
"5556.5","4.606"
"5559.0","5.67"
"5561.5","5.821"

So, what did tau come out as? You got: 2.8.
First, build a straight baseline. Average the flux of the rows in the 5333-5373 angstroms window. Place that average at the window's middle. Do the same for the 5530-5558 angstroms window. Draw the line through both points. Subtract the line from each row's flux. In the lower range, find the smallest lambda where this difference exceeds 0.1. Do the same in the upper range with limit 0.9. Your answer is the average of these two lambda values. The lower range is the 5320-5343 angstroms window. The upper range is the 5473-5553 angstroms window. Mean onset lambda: 5406.5 angstroms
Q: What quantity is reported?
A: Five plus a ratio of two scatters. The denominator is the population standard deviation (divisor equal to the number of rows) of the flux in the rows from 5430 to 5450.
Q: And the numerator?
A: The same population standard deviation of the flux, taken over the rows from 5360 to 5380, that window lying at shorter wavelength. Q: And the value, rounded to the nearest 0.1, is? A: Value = 5.9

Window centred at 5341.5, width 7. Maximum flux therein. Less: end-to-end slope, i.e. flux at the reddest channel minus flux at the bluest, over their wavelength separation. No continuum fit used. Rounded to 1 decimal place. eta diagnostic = 9.2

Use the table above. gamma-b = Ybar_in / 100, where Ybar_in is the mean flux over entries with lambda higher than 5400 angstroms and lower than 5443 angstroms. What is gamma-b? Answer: 0.086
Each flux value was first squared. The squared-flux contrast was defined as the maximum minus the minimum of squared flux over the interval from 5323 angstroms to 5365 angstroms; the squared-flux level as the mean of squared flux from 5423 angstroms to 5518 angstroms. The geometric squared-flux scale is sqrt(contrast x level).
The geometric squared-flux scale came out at 55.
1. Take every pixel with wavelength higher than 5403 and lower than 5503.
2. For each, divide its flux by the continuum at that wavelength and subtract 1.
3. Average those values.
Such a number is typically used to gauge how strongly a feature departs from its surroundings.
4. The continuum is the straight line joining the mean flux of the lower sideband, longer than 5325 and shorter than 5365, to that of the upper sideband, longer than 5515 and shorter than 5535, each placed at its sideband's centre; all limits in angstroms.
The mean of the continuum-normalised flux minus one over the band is 0.19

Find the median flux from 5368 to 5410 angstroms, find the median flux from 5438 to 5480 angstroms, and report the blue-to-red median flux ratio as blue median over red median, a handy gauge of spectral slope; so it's 1.25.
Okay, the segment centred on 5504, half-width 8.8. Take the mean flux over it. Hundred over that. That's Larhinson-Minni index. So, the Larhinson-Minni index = 16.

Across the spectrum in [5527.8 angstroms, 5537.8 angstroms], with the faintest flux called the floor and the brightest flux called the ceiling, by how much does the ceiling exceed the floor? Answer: 2.4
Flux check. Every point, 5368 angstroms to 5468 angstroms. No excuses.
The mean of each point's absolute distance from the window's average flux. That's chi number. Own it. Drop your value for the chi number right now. 1.15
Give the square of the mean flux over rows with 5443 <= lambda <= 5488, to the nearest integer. 47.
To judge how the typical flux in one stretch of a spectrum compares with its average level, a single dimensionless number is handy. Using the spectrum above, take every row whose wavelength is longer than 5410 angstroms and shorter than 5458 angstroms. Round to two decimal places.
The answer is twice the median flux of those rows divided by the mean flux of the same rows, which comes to 2.09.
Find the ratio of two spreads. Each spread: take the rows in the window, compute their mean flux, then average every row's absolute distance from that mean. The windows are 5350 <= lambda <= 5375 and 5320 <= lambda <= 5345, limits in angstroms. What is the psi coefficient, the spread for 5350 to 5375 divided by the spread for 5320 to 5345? 1.0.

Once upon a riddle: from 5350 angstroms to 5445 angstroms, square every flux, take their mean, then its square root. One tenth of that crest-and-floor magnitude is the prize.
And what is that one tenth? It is 0.85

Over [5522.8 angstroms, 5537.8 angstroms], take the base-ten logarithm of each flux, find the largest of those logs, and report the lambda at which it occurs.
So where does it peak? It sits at 5529.0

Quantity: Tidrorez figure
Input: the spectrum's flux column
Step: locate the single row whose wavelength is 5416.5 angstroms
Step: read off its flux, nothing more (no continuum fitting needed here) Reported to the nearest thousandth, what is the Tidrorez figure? 8.900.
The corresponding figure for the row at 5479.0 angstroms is 7.253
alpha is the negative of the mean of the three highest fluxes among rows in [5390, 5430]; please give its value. -10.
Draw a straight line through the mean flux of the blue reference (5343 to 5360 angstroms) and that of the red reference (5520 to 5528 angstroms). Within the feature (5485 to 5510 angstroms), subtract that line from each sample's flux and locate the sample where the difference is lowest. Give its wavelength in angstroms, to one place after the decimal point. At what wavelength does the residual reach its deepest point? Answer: 5506.5 angstroms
